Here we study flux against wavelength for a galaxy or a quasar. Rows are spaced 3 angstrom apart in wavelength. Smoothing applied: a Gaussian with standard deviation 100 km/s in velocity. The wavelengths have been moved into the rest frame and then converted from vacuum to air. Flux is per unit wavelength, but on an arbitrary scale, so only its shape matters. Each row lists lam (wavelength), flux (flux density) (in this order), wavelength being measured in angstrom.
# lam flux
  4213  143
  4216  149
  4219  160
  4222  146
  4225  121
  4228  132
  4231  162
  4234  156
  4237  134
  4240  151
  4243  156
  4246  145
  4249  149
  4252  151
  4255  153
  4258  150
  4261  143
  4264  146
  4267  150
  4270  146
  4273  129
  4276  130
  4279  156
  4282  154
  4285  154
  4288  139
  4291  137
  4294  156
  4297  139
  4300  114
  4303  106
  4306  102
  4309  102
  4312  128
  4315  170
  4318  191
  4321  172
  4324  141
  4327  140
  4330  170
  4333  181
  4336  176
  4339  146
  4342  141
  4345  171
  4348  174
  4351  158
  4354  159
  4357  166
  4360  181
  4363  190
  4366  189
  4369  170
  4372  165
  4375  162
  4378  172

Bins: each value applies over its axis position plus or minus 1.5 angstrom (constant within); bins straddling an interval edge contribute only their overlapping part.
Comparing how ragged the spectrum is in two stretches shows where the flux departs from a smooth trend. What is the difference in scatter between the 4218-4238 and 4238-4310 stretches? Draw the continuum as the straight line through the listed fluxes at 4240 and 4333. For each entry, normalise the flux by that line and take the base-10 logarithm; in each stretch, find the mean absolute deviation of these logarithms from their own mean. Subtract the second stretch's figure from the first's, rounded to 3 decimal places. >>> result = -0.015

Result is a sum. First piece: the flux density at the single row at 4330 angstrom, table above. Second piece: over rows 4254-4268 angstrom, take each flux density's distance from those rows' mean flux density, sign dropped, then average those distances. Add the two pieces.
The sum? 173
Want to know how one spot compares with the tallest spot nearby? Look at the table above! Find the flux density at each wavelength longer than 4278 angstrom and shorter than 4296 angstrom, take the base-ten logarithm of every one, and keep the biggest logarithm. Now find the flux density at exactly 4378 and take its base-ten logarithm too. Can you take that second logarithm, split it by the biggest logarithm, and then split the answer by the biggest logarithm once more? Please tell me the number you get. 0.465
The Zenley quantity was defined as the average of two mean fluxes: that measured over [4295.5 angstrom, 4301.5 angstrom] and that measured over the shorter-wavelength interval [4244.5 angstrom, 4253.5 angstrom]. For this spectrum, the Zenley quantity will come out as 137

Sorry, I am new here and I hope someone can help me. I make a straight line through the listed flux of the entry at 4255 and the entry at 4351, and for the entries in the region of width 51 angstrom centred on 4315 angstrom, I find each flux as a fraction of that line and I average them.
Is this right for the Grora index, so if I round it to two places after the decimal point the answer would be 0.93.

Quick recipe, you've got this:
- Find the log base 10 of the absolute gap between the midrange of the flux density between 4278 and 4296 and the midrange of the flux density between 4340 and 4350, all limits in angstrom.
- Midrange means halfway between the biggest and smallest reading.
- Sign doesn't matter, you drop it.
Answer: 1.04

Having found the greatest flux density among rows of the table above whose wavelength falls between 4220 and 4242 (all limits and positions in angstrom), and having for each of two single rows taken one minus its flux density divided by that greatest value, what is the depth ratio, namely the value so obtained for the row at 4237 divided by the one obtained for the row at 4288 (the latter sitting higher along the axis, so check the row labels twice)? 1.2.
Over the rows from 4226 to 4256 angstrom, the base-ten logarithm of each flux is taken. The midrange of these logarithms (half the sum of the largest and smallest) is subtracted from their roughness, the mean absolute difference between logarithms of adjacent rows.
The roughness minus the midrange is -2.13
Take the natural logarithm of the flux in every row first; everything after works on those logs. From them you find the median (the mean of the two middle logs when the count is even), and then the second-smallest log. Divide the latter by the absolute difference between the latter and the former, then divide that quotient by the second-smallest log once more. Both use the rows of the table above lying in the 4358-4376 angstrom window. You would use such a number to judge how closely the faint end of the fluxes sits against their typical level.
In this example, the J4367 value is 16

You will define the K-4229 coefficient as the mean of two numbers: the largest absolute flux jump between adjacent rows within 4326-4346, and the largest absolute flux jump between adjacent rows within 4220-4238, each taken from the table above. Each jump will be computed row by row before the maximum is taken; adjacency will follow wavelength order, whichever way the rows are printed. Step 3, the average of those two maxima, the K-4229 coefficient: 30.0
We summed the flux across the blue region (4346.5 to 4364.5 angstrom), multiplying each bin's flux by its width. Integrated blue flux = 3084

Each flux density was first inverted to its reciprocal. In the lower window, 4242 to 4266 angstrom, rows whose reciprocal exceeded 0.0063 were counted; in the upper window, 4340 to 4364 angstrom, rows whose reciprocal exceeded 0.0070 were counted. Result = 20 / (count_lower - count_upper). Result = 2.9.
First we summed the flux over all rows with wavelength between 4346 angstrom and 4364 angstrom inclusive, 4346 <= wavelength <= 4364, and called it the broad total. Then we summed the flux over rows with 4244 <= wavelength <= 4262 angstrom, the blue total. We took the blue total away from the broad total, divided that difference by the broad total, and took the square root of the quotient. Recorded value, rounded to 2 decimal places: 0.37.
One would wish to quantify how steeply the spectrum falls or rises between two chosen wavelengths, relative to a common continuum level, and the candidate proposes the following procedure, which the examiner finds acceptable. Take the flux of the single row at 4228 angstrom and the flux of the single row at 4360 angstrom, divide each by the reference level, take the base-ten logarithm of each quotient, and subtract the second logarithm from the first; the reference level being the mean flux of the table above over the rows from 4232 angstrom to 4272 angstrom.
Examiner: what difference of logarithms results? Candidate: -0.14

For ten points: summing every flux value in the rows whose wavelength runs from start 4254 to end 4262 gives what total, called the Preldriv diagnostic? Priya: 446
